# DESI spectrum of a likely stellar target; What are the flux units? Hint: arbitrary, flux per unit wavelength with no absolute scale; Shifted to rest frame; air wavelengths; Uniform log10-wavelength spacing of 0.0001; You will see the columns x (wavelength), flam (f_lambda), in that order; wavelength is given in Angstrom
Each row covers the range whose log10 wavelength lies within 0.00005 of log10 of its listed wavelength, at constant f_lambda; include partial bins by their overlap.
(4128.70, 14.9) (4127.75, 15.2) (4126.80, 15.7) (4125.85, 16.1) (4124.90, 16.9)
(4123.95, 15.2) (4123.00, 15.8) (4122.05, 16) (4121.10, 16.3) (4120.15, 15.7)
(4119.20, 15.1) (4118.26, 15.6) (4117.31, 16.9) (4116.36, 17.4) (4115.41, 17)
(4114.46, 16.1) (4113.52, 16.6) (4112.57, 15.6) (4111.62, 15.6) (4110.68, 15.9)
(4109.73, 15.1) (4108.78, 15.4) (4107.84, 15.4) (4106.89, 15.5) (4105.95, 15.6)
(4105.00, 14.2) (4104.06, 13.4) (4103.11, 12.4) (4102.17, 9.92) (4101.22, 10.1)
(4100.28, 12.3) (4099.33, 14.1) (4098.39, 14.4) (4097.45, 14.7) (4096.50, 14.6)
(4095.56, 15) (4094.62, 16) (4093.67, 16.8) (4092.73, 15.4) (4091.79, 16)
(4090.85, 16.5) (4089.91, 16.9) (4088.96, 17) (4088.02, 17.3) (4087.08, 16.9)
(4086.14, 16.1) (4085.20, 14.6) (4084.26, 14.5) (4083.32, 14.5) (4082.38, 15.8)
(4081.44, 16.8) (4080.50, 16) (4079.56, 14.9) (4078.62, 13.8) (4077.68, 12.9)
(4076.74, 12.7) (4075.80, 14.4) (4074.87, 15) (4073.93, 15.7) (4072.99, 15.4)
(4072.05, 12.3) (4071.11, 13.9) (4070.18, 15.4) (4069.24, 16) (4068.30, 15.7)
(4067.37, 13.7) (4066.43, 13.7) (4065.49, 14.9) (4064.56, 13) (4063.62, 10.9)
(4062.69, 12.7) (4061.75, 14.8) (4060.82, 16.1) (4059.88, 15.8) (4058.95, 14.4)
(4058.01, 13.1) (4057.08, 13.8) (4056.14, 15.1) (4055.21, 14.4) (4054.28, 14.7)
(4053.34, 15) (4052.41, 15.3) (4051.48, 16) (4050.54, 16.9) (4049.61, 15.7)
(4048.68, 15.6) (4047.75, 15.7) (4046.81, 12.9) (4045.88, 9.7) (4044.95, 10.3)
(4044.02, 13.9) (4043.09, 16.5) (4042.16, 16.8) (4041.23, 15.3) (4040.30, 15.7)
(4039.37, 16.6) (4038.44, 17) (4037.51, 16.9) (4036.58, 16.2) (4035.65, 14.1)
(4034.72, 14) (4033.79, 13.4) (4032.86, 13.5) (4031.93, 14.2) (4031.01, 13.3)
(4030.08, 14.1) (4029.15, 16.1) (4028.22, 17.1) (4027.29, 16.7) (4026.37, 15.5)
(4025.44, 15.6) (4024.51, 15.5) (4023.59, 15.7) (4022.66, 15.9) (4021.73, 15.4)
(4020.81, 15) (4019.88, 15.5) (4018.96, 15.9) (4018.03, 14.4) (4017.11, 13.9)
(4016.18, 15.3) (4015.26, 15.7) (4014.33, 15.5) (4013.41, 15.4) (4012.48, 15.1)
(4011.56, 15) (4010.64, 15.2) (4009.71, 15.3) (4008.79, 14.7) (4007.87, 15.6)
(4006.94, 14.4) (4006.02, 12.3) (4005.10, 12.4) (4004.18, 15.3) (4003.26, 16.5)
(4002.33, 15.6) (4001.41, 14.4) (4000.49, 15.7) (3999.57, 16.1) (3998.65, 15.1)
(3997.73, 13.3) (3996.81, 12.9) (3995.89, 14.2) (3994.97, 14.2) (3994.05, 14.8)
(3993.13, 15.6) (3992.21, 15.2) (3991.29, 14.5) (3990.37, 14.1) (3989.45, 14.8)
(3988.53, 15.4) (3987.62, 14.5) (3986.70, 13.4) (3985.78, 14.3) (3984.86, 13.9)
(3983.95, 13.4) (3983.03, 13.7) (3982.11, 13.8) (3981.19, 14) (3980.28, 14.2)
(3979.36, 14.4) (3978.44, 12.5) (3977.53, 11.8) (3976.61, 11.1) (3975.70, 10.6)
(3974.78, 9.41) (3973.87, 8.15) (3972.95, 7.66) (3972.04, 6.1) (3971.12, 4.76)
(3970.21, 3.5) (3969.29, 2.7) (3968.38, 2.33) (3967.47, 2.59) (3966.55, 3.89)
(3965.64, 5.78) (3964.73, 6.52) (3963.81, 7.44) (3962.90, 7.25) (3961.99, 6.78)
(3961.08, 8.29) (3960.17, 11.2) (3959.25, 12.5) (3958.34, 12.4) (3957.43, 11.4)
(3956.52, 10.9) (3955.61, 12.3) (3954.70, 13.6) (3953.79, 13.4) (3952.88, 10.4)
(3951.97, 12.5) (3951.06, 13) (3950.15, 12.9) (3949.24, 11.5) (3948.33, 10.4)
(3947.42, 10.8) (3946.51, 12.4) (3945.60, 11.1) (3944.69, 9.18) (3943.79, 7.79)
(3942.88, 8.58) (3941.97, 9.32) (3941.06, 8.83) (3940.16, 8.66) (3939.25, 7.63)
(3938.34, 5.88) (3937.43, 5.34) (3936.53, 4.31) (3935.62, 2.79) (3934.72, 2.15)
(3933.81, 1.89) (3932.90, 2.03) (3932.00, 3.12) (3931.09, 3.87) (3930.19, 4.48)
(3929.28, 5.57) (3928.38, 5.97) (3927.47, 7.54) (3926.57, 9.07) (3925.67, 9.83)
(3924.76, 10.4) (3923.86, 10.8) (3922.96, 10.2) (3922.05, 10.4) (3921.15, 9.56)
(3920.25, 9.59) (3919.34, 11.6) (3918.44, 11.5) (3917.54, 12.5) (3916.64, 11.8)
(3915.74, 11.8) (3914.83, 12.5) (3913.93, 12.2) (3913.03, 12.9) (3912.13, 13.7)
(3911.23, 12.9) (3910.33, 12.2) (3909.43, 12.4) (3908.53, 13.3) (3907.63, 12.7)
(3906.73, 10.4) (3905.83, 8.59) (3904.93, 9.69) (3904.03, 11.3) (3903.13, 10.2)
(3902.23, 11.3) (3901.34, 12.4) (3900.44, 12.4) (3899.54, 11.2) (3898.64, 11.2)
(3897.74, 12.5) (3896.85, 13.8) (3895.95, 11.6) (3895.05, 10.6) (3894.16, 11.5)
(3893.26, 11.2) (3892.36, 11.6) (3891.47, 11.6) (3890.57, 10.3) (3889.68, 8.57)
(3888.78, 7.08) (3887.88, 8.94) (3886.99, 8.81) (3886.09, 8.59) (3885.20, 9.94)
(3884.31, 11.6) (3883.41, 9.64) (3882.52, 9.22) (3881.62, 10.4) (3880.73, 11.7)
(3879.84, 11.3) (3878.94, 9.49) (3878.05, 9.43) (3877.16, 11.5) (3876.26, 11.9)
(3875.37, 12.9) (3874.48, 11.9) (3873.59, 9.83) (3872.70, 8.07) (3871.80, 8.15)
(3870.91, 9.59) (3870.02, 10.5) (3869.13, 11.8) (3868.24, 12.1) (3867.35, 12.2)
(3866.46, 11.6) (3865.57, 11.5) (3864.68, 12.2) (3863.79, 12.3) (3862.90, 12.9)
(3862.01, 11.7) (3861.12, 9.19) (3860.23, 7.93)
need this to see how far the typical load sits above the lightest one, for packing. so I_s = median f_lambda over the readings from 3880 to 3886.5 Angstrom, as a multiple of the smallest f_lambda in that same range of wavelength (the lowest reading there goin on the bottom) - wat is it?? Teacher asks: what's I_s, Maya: 1.16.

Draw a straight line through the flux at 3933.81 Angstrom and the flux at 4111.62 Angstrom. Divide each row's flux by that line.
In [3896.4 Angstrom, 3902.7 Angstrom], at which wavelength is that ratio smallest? 3902.23 Angstrom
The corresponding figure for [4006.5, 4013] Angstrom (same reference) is 4012.48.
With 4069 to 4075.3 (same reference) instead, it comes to 4072.05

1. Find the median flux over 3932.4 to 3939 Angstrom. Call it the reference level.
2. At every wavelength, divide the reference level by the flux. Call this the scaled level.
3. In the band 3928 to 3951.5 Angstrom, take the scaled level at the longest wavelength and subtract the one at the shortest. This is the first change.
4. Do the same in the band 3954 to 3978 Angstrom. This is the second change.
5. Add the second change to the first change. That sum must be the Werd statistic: -0.22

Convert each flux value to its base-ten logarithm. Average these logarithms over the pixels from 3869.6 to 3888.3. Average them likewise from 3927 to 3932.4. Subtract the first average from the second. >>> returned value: -0.3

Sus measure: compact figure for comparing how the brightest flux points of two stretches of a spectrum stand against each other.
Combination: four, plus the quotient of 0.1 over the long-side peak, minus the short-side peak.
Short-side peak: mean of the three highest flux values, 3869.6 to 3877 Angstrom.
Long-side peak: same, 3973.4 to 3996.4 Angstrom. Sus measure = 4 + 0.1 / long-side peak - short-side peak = -8.2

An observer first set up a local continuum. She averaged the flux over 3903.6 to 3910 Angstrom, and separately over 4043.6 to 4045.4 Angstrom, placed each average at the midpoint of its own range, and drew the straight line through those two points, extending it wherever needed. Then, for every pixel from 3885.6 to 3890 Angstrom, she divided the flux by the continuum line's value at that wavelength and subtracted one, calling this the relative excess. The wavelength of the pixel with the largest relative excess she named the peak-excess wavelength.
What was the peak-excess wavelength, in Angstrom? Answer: 3887.88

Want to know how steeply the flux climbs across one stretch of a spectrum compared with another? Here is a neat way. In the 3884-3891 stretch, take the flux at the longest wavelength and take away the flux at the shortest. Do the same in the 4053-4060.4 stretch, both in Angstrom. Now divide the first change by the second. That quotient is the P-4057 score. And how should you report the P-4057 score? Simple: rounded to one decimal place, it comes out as -1.6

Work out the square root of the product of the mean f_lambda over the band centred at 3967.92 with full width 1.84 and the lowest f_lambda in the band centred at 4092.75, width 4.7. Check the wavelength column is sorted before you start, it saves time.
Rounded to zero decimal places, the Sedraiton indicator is 6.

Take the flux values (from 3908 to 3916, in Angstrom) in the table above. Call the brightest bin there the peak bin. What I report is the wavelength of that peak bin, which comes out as 3912.13 Angstrom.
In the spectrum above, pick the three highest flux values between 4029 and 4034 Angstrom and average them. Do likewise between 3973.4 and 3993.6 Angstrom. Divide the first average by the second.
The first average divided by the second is 0.96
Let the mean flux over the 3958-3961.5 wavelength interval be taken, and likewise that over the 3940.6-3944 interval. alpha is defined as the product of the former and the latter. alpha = 96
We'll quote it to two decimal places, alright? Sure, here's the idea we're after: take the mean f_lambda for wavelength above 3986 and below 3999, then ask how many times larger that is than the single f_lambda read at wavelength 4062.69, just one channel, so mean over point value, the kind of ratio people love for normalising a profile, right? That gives 1.14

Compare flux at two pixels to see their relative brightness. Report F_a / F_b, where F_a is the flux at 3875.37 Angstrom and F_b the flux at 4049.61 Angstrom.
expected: 0.82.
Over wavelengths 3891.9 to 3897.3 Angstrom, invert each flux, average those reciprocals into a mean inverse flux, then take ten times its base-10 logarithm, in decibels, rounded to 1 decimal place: -10.7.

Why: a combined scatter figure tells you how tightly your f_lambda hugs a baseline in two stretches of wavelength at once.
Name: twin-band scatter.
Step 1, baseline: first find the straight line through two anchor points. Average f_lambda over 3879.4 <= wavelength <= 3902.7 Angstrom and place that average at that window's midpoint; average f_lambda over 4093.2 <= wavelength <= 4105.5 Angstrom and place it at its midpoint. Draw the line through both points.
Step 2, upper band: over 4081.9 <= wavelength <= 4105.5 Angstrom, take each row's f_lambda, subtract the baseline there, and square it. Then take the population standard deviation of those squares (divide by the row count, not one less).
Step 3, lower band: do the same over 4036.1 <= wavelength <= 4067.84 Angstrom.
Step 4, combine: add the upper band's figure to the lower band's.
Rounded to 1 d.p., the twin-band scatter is 10.2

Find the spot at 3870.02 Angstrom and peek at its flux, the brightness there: 10.5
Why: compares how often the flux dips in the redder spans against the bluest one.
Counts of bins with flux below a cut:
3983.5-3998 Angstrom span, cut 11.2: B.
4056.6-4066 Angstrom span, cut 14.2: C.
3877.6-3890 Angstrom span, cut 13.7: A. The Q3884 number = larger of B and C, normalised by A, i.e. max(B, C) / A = 0.36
